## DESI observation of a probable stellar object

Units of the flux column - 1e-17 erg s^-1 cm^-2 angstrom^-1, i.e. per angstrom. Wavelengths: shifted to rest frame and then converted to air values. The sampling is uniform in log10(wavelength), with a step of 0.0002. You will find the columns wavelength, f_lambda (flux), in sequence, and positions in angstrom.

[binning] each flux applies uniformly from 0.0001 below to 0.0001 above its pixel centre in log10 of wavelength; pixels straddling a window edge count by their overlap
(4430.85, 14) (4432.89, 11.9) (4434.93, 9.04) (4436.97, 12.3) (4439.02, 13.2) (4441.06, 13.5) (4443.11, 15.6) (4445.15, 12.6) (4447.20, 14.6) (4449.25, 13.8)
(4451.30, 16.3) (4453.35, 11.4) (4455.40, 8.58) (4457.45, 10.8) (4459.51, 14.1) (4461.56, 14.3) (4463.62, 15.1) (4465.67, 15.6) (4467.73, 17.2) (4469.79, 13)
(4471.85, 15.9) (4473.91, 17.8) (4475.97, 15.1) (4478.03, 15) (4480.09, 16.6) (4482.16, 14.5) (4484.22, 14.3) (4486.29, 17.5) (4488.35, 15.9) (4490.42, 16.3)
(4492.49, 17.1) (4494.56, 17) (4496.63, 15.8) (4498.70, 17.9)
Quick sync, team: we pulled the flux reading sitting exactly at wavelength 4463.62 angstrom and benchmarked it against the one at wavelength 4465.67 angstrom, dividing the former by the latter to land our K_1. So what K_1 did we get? 1.0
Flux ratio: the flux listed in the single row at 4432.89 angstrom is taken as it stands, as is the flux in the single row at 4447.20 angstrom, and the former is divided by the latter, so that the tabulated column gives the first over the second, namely 0.82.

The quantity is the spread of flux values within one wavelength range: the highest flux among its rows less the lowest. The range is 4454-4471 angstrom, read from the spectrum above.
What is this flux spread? 9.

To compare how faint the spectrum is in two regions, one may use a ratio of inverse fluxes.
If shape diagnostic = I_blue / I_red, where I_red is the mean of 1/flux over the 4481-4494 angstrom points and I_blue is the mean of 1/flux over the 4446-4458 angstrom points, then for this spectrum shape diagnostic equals 1.32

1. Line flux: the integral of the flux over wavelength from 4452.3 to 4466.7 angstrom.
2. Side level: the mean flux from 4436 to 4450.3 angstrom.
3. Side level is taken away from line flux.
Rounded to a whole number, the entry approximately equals 171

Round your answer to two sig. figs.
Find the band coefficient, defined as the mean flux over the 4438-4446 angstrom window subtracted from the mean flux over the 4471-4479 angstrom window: 2.2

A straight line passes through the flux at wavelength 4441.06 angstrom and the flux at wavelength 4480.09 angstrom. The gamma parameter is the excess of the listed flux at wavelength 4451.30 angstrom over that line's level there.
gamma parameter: 2.0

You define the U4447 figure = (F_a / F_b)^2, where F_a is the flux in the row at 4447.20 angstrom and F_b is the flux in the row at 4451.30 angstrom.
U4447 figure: 0.80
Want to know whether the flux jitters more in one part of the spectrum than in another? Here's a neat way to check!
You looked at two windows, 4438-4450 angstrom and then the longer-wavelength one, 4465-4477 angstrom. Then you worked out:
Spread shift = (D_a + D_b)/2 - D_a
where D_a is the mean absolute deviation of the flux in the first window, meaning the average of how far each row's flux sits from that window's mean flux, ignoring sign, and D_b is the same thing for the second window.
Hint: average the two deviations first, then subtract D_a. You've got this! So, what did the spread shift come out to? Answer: 0.19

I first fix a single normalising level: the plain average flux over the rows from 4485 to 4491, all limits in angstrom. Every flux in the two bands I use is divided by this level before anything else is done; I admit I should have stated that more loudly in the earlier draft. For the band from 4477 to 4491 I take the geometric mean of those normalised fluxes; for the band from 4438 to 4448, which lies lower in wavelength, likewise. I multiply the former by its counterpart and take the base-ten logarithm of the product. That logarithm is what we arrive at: -0.10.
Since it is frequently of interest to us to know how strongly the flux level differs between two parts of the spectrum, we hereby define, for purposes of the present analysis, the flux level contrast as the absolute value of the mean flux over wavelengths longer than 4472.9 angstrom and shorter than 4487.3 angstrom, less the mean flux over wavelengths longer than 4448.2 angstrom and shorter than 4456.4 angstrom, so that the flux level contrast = 3.3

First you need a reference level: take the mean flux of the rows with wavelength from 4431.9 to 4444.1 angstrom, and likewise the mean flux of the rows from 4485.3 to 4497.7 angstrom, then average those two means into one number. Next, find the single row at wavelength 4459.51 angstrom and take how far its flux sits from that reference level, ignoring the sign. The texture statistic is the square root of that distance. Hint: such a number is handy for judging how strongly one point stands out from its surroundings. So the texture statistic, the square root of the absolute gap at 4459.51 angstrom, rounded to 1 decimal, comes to 0.7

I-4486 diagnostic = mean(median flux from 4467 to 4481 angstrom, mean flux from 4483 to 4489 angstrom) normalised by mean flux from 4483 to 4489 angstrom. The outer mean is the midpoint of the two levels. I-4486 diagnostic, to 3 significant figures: 1.00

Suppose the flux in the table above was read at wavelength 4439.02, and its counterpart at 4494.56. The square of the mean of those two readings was 228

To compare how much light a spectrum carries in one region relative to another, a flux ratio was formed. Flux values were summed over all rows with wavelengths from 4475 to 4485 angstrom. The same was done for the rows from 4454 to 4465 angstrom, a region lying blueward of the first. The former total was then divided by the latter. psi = 1.2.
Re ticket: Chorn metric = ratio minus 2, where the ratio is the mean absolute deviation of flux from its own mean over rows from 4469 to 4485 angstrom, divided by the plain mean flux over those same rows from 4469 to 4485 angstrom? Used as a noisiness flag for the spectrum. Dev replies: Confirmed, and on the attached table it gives -1.93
